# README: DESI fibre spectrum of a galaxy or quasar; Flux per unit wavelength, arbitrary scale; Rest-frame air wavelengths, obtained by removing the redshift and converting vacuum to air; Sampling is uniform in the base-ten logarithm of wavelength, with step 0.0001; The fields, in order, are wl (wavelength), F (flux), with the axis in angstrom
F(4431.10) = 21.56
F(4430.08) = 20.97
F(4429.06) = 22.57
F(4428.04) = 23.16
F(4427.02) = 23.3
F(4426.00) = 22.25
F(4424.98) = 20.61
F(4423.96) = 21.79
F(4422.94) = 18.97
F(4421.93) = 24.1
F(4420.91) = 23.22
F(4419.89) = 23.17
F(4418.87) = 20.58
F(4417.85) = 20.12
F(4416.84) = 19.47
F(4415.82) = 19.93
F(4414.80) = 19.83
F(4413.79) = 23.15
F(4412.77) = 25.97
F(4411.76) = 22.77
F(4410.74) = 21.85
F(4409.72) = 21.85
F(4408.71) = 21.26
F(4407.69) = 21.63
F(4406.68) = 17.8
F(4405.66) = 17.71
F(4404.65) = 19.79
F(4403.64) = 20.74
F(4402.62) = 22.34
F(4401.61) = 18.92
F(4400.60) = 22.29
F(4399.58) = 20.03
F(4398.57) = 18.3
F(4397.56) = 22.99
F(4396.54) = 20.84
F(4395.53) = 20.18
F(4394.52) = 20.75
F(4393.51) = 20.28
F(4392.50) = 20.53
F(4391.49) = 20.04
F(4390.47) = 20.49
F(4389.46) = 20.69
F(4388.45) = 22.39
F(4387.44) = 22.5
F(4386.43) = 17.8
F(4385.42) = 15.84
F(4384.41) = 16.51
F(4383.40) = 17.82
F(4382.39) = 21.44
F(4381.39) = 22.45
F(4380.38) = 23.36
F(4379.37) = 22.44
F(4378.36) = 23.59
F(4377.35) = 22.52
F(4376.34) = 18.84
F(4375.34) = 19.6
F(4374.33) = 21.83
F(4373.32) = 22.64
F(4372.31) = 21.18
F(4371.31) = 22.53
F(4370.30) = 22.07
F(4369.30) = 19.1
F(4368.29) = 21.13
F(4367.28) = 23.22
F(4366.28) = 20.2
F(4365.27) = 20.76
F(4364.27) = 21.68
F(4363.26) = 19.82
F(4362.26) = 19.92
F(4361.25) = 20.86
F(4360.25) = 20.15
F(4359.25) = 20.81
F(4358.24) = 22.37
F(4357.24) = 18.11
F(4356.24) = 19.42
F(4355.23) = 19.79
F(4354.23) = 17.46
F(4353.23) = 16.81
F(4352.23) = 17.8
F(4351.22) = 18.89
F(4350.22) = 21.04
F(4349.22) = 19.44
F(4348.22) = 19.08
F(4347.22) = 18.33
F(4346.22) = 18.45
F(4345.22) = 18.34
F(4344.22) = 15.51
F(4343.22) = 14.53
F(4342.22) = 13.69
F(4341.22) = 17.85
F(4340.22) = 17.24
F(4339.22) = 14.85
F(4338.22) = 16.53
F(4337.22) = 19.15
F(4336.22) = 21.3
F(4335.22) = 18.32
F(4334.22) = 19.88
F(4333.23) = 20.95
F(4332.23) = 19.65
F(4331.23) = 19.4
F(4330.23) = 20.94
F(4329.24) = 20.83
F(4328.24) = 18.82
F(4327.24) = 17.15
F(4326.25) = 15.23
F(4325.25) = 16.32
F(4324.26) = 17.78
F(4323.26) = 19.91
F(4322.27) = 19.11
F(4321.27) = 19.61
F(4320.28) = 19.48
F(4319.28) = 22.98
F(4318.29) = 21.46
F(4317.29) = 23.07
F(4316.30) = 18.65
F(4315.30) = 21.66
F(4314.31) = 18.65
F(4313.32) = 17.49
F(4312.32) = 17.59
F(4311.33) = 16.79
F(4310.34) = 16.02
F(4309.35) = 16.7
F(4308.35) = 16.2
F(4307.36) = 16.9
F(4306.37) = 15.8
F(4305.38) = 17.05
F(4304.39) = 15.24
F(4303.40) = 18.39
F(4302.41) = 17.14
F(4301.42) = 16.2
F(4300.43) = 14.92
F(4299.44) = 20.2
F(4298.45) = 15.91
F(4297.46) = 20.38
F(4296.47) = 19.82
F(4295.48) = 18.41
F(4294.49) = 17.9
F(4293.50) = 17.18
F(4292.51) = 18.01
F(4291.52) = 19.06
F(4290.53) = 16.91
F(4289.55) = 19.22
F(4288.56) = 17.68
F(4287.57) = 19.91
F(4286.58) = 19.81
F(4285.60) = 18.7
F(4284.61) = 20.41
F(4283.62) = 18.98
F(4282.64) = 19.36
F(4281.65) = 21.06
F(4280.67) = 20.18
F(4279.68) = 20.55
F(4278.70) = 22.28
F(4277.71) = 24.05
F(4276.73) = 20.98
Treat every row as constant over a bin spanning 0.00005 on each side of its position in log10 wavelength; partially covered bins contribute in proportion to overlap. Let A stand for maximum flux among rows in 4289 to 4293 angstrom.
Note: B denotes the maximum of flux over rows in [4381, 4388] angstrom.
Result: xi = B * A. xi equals 432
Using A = 19.22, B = 22.5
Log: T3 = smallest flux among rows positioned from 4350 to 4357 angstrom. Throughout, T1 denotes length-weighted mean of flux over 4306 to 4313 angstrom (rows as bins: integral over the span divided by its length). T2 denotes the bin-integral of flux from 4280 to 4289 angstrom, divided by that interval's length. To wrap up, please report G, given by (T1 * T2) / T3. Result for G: 19.3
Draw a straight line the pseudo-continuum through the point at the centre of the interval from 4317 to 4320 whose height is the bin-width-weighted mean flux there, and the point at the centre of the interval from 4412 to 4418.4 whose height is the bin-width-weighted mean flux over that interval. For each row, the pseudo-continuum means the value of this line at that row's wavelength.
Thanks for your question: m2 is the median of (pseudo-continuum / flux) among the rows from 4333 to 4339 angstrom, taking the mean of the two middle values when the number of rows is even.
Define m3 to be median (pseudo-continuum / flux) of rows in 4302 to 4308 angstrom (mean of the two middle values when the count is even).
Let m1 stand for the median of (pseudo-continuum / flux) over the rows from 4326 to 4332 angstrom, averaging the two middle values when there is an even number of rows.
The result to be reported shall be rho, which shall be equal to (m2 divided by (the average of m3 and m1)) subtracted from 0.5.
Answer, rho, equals -0.42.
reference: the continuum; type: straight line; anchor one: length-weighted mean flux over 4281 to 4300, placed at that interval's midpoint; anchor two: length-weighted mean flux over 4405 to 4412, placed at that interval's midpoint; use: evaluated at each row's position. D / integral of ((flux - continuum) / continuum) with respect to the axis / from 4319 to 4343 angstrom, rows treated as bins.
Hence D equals -1.14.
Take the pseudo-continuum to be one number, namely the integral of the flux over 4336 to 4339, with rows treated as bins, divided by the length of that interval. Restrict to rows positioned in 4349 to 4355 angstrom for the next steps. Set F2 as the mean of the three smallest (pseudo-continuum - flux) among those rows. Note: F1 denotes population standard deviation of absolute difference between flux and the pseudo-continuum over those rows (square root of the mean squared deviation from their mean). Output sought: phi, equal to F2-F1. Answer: -2.2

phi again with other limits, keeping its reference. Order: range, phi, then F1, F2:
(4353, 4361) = -3.8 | 1.06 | -2.7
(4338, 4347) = -1.5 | 1.64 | 0.2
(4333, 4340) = -3.5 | 1.13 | -2.3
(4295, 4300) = -2.6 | 0.83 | -1.8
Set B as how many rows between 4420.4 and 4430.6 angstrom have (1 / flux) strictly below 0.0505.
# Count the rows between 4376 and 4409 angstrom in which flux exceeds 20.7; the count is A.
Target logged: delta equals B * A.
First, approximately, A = 16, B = 9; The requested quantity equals 144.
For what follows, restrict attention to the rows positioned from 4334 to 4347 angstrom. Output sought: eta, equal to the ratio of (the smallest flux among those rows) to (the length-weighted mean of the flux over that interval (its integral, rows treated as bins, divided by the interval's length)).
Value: 0.79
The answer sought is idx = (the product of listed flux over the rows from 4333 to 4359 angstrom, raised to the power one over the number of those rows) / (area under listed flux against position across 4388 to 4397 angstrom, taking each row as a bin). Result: 0.10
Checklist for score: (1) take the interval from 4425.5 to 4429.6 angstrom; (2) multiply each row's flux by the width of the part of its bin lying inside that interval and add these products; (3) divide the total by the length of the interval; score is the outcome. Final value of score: 22.8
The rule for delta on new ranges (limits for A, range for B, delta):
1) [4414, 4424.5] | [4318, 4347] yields 32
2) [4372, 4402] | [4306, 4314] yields 0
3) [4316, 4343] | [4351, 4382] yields 147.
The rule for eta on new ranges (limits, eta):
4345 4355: 0.90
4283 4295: 0.91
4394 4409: 0.87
